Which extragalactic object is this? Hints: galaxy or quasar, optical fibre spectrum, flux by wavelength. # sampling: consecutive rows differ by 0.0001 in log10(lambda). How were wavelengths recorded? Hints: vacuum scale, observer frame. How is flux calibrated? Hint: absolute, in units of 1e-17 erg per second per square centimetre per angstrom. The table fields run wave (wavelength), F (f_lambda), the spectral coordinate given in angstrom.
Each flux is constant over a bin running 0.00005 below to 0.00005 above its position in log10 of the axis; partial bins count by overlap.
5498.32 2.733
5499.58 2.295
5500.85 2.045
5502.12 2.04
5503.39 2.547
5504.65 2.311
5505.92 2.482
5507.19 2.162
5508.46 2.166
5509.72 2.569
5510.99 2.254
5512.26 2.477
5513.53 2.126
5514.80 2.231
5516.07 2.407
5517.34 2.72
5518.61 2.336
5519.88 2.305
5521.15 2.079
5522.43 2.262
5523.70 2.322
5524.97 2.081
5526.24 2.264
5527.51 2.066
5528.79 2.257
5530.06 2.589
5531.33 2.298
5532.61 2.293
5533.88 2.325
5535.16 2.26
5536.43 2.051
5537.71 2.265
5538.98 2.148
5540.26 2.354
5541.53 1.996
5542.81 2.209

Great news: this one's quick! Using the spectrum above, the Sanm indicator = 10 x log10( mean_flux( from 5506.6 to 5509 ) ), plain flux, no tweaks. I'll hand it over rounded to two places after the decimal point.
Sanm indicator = 3.35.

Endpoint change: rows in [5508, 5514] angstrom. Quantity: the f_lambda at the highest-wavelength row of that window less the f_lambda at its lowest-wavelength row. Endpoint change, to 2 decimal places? -0.04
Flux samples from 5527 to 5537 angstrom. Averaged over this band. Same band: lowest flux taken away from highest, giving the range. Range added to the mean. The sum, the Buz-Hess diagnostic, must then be 2.81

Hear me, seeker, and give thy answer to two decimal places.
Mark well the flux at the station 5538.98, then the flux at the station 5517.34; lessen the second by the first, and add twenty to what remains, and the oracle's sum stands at 20.57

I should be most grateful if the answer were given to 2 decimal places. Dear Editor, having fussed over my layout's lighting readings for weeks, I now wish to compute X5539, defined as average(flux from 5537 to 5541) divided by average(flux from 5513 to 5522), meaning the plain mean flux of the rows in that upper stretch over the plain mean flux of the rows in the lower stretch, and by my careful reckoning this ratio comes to 0.97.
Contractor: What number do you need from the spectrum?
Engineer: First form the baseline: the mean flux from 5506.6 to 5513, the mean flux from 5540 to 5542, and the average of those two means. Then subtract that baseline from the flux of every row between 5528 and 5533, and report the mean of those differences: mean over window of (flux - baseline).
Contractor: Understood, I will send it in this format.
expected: 0.11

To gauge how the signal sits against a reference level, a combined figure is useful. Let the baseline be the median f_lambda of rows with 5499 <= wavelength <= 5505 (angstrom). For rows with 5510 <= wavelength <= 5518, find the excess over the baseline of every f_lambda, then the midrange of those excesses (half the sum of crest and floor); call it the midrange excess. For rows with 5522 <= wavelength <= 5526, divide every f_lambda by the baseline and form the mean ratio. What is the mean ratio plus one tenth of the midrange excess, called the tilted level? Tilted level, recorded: 0.98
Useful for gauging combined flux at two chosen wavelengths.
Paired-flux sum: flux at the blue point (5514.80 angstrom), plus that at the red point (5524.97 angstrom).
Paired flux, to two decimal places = 4.31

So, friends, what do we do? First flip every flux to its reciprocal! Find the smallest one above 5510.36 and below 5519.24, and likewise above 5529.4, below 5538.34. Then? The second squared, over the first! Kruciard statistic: 0.41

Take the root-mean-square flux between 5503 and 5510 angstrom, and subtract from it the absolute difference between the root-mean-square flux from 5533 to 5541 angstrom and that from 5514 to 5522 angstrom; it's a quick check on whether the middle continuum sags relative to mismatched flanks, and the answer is 2.26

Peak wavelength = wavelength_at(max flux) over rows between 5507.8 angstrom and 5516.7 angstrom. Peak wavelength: 5509.72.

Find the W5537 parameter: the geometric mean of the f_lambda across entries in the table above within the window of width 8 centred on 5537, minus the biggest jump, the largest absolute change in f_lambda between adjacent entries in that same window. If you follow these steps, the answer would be 2.02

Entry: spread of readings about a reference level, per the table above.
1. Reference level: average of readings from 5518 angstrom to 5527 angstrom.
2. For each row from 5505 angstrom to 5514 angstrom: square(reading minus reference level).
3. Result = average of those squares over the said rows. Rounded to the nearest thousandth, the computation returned 0.036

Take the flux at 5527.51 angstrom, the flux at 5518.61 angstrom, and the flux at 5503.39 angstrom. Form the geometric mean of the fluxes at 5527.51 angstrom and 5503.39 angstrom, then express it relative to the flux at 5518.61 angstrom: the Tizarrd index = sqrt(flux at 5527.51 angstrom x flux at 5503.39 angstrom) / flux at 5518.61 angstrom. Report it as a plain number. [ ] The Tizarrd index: 0.98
